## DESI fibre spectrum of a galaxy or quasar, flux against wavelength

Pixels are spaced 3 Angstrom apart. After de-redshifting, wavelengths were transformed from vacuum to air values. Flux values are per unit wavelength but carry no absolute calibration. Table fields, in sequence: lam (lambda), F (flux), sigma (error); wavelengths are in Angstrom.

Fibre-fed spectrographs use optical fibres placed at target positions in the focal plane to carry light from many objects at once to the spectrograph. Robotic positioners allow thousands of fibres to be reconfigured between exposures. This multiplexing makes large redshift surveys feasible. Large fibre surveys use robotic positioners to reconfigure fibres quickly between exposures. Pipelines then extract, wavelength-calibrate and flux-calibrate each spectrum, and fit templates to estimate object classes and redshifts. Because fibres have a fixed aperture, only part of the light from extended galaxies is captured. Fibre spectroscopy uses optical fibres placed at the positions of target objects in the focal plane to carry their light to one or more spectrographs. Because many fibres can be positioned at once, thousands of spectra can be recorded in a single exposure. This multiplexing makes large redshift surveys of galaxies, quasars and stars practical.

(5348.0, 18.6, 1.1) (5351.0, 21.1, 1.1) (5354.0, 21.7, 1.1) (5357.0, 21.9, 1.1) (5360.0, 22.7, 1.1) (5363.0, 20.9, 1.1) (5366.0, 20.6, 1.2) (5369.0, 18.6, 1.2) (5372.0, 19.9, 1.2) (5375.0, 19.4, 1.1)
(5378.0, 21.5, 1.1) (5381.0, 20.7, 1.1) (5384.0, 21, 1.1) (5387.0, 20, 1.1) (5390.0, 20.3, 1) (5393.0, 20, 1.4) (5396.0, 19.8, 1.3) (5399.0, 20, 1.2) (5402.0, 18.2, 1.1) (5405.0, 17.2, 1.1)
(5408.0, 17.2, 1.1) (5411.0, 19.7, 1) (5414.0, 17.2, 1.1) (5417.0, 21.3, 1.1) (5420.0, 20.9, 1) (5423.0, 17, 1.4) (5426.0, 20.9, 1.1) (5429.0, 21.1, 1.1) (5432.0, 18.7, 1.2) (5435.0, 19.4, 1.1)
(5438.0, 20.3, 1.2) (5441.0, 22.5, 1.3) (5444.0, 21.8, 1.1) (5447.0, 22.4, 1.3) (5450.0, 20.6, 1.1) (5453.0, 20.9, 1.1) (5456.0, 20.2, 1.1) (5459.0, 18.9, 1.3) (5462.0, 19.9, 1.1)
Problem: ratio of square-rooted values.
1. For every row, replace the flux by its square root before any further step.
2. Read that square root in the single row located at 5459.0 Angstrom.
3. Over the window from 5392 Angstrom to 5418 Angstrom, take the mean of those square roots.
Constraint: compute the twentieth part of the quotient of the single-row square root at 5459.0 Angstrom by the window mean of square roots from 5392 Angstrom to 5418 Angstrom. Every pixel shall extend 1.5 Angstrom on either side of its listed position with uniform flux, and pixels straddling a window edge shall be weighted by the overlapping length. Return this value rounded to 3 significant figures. 0.0500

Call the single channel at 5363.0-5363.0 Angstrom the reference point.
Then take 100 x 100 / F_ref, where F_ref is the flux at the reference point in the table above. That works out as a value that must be 478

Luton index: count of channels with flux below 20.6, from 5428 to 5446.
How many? 3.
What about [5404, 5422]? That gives 4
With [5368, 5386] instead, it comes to 3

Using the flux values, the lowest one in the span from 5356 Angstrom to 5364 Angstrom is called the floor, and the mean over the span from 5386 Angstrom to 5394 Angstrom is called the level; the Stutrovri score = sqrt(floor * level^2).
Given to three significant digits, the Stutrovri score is 91.9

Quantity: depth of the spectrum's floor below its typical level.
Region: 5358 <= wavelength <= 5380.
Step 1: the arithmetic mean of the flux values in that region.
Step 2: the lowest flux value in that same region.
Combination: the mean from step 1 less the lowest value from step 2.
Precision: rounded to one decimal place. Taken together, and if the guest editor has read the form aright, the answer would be 1.9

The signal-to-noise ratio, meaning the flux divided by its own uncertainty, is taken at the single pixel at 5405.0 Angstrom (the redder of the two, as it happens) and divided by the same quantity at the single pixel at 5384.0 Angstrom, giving 0.82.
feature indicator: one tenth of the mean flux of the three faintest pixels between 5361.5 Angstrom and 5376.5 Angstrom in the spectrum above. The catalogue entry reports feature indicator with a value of 1.9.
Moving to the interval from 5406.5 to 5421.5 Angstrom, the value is 1.8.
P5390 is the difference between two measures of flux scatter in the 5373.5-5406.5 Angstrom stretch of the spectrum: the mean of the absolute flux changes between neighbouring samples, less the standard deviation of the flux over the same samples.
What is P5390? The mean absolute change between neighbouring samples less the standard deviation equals -0.4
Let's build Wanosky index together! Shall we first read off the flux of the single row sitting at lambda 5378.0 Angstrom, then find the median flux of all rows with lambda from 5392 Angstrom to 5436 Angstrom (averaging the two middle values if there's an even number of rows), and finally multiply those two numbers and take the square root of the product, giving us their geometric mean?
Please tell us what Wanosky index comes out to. 20.6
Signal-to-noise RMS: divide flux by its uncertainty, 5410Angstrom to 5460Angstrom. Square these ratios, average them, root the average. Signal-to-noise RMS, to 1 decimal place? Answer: 17.8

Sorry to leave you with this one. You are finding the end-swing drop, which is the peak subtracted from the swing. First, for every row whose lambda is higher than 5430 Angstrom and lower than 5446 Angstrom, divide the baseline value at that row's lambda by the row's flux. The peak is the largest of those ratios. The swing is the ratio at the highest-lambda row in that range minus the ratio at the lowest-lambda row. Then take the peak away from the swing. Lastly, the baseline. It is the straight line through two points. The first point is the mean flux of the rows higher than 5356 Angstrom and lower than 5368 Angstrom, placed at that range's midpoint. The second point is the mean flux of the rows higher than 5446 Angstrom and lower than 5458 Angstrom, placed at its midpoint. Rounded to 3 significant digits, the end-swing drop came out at -1.29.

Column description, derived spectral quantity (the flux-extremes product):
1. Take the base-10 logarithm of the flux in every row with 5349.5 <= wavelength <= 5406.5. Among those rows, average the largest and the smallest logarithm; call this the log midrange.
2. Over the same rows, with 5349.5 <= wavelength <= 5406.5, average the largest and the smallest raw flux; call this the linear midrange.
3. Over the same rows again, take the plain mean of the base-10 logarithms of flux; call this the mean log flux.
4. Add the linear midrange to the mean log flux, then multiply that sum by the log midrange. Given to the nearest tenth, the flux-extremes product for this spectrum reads 27.5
